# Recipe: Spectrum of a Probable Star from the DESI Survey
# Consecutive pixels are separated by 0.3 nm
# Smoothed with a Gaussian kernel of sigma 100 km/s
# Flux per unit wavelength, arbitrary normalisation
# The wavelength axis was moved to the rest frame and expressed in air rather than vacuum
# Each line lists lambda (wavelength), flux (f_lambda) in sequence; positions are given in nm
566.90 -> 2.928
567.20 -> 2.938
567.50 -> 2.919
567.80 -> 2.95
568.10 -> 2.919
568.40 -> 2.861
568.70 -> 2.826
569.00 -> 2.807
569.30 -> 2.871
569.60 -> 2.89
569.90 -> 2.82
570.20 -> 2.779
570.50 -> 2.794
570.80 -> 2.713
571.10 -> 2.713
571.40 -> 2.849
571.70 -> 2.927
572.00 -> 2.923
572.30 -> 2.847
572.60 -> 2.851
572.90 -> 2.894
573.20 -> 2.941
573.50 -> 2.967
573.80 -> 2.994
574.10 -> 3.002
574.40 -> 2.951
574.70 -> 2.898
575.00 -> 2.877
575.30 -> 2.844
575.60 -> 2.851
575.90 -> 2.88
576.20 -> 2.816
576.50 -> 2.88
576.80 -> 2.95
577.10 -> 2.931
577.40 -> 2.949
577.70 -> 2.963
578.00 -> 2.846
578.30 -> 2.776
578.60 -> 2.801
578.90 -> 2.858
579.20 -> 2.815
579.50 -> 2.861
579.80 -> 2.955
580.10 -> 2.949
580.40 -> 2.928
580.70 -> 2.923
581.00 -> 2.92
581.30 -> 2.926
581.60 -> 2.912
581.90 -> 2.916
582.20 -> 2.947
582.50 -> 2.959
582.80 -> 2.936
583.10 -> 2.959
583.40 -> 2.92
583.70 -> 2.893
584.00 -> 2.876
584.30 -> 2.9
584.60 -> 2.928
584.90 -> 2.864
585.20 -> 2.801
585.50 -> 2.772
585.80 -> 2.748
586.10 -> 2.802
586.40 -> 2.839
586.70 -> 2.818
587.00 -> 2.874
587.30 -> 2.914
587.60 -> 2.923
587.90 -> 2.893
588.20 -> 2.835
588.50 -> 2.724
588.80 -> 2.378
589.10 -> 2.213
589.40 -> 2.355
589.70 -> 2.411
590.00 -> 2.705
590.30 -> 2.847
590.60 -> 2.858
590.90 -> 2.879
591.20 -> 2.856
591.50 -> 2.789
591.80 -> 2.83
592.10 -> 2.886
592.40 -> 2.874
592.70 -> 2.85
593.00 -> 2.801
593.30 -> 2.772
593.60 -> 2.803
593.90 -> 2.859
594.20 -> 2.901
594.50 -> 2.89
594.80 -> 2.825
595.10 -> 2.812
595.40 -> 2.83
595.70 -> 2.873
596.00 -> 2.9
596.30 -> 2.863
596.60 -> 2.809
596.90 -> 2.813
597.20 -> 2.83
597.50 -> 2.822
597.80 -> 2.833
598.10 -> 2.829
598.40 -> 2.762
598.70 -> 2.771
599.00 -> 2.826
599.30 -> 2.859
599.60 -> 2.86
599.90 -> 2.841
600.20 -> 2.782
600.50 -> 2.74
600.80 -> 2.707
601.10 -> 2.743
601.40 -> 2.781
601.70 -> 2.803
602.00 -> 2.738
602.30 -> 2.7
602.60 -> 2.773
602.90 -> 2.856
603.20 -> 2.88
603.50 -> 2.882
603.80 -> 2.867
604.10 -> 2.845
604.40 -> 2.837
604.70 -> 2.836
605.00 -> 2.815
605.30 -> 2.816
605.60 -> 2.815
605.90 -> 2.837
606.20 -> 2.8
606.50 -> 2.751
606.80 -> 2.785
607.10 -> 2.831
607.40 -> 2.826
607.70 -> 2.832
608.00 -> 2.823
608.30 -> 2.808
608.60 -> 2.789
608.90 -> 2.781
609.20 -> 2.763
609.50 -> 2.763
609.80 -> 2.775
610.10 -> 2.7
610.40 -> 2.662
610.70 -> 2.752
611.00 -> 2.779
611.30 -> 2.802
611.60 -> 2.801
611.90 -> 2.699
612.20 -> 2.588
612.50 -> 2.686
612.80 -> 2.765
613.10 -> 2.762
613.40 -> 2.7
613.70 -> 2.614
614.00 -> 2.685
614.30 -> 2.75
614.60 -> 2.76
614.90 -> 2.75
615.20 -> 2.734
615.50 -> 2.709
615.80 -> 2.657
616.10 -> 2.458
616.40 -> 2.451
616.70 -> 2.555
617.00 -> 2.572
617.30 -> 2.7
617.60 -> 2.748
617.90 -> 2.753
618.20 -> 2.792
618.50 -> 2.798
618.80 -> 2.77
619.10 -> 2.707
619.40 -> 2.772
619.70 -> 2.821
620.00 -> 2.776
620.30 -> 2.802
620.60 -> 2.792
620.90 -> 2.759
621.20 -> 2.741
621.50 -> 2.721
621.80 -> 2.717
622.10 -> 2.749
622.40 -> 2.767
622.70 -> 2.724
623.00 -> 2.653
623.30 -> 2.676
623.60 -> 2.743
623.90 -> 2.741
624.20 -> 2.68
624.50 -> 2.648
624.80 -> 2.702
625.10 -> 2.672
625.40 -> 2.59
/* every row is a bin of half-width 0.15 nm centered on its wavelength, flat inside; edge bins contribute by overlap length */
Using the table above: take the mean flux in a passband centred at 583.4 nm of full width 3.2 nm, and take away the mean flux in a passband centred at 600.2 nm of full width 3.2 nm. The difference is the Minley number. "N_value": 0.13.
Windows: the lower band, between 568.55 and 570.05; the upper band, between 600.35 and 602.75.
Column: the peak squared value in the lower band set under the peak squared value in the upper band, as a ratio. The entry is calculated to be 0.941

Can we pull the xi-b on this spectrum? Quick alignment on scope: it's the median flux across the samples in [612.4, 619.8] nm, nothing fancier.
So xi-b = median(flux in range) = 2.73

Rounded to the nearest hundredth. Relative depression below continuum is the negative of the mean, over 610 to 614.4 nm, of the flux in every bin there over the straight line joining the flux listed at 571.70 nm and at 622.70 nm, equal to -0.98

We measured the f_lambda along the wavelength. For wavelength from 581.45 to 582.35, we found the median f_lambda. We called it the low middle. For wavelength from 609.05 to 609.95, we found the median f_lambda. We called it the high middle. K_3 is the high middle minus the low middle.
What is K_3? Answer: -0.15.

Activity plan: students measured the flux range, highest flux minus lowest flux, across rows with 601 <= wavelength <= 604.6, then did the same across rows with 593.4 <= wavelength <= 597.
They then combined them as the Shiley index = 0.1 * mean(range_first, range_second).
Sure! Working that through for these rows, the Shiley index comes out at 0.0140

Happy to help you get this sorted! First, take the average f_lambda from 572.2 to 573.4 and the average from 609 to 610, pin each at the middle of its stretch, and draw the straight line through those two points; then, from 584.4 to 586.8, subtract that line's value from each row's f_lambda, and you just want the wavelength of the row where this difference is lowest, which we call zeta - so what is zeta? 585.80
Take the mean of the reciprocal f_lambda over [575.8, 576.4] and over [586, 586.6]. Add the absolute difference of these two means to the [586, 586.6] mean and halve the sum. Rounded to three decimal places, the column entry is 0.179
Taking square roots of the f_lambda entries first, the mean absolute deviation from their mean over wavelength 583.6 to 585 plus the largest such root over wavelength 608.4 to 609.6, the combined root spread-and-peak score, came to 1.68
